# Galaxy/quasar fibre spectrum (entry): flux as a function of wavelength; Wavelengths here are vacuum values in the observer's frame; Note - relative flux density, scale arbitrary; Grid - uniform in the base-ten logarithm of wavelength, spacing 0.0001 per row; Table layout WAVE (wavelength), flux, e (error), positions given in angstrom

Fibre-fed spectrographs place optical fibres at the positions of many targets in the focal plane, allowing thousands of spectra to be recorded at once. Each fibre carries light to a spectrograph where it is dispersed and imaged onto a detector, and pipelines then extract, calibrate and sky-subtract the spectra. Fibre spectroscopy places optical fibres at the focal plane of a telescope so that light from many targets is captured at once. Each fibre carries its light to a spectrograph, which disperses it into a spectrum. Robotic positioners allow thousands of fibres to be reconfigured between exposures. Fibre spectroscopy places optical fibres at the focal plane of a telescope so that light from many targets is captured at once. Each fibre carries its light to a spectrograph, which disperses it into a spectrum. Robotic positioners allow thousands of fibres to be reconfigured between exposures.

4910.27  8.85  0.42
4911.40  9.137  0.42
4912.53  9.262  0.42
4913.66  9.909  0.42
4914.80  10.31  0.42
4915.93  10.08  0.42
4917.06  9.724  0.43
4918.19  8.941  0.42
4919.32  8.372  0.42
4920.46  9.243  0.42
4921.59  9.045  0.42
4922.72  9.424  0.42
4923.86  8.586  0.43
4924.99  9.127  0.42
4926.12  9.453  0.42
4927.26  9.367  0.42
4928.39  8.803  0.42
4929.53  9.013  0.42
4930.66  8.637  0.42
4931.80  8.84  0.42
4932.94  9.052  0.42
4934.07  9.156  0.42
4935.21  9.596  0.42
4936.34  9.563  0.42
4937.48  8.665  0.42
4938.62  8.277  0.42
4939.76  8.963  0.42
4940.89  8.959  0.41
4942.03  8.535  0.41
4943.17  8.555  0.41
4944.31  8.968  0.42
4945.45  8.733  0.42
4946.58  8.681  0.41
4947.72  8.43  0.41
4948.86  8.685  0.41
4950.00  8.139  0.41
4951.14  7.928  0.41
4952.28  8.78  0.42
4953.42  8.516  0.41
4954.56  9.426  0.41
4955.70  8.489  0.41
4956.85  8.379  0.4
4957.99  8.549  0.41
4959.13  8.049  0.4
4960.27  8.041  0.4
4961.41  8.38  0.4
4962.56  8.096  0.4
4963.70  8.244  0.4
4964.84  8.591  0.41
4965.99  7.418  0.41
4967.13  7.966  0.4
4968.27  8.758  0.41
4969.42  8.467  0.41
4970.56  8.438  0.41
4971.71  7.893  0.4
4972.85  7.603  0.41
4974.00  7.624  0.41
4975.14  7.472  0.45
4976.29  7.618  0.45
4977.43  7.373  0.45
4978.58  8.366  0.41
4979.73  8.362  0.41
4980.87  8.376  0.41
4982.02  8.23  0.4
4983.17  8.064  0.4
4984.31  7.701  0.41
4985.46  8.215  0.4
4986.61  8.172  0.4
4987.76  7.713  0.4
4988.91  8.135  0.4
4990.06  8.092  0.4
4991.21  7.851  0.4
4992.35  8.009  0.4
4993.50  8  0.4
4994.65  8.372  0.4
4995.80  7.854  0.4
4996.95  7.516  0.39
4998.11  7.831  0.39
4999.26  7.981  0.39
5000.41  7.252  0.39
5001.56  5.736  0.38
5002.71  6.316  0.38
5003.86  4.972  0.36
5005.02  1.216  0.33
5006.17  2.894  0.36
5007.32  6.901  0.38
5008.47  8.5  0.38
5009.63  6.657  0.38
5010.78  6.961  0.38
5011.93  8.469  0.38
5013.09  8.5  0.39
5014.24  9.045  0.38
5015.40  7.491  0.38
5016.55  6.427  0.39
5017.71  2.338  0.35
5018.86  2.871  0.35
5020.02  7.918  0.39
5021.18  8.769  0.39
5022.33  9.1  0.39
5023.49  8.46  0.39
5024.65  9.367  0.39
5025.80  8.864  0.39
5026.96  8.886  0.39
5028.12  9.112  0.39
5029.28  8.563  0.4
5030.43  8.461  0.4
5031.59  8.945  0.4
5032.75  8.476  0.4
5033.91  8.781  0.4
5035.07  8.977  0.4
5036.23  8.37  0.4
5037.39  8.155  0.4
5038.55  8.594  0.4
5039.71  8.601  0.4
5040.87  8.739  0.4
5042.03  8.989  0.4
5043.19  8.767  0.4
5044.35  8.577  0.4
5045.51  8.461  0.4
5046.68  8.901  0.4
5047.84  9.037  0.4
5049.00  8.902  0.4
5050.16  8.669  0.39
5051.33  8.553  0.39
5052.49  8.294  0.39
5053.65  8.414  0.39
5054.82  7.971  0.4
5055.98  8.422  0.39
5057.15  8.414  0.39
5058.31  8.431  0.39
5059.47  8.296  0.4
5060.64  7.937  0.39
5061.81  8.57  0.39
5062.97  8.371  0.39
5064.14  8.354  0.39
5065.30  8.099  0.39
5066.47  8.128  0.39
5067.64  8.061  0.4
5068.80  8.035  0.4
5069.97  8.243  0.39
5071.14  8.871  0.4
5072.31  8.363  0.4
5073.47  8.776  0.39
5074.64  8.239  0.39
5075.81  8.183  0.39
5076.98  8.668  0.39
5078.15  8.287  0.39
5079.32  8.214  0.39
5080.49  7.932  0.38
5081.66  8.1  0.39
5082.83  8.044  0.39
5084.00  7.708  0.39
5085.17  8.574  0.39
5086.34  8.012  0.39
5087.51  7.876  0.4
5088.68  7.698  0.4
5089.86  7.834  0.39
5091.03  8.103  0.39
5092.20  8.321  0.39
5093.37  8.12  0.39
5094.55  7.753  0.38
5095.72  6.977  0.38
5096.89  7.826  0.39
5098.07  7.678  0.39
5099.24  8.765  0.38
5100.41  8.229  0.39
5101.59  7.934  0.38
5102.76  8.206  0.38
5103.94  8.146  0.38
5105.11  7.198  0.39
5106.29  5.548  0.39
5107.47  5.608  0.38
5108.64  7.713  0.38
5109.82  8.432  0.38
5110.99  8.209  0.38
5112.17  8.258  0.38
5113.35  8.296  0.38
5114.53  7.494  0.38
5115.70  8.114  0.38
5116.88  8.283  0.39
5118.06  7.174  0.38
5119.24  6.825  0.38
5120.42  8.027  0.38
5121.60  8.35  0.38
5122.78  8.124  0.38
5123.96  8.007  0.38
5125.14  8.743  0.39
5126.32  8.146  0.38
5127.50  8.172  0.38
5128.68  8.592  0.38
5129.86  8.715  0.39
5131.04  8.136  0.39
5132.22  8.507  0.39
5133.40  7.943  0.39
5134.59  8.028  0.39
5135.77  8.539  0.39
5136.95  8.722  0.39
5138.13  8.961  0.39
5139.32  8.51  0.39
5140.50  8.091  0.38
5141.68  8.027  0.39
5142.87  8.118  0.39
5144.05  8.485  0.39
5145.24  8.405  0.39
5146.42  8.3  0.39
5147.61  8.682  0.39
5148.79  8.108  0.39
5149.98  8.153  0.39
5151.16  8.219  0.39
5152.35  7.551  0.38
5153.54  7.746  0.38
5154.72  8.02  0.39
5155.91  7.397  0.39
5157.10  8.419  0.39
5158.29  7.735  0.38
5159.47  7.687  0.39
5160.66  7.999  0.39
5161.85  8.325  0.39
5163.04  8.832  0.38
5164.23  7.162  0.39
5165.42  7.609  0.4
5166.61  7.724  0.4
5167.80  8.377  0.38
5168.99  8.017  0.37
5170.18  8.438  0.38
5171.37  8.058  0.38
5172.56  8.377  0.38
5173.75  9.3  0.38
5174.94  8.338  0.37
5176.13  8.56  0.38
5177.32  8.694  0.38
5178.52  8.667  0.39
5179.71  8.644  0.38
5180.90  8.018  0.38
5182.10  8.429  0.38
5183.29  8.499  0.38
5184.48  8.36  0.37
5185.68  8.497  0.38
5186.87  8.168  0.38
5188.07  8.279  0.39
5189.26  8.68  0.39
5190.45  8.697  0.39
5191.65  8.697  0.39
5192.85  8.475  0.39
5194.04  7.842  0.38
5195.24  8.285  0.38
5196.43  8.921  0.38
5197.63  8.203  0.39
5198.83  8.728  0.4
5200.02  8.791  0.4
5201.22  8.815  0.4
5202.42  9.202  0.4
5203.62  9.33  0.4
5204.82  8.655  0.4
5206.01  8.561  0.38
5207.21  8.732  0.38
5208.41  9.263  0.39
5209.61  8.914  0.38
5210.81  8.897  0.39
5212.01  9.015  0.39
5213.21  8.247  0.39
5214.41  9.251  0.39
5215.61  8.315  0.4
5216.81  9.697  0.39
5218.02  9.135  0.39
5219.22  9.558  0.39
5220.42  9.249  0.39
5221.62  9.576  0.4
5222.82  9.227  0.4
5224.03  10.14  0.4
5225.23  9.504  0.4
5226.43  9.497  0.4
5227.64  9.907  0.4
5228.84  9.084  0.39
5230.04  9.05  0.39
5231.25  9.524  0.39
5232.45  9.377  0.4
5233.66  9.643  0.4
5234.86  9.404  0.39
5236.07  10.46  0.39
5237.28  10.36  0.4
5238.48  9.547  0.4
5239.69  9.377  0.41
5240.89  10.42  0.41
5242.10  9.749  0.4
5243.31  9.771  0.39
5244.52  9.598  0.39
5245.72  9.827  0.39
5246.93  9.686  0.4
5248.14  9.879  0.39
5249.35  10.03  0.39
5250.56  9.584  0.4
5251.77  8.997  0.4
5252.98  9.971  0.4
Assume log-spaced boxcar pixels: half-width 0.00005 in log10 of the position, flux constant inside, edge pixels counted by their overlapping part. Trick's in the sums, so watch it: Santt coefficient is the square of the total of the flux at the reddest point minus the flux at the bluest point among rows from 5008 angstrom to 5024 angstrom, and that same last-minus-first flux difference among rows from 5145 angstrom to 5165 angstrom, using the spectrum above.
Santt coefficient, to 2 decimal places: 1.65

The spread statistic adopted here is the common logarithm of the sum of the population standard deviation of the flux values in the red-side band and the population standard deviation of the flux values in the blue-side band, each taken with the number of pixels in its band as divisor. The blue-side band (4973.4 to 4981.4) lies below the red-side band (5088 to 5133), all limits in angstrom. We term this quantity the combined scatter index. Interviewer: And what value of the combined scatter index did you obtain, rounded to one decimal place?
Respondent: 0.1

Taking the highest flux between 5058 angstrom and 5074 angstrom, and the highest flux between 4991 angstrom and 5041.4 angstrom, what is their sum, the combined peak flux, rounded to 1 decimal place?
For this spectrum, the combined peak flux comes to 18.2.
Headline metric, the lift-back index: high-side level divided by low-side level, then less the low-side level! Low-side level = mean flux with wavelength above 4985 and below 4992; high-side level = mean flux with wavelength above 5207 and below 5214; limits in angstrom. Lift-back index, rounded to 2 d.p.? -6.93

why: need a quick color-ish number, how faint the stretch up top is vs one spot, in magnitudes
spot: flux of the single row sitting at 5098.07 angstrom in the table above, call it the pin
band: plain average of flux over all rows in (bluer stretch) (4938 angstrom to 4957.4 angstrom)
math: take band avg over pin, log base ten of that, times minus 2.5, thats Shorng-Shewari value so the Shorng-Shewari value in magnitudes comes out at -0.12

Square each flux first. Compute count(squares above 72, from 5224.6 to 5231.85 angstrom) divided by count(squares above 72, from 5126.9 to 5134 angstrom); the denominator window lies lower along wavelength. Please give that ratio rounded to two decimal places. 2.00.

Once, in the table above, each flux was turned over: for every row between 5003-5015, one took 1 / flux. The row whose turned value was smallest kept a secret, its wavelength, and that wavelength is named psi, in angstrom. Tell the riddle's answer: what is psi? 5014.24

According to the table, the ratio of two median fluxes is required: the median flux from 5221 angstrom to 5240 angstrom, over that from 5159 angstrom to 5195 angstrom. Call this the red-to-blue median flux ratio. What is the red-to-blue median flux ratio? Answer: 1.14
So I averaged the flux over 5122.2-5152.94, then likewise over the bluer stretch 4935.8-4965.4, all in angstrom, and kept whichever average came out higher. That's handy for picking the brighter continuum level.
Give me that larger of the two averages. 8.56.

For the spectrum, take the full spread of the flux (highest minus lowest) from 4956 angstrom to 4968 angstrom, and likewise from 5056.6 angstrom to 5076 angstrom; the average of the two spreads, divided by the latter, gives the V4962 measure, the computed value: 1.13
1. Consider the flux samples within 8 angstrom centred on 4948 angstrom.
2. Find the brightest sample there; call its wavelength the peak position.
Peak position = 4944.31 angstrom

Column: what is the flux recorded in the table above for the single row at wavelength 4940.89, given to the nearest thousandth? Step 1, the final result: 8.959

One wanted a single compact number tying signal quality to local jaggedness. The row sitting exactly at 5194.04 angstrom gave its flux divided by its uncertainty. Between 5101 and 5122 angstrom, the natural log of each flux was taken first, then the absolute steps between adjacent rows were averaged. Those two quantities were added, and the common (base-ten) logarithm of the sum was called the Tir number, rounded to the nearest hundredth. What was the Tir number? 1.32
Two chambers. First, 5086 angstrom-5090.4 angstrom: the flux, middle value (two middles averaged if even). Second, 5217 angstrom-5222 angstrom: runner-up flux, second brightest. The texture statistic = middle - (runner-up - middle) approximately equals 6.2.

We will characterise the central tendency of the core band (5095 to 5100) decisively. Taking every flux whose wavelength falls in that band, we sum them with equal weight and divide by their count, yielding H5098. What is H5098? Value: 7.8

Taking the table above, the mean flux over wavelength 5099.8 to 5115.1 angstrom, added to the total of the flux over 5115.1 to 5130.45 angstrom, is 112.9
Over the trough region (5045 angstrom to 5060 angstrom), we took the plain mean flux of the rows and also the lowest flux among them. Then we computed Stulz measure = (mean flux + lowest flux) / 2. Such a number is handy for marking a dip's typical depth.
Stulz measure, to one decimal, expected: 8.2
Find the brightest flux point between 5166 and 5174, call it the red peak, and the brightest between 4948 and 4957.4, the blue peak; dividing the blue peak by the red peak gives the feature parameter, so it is 1.01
